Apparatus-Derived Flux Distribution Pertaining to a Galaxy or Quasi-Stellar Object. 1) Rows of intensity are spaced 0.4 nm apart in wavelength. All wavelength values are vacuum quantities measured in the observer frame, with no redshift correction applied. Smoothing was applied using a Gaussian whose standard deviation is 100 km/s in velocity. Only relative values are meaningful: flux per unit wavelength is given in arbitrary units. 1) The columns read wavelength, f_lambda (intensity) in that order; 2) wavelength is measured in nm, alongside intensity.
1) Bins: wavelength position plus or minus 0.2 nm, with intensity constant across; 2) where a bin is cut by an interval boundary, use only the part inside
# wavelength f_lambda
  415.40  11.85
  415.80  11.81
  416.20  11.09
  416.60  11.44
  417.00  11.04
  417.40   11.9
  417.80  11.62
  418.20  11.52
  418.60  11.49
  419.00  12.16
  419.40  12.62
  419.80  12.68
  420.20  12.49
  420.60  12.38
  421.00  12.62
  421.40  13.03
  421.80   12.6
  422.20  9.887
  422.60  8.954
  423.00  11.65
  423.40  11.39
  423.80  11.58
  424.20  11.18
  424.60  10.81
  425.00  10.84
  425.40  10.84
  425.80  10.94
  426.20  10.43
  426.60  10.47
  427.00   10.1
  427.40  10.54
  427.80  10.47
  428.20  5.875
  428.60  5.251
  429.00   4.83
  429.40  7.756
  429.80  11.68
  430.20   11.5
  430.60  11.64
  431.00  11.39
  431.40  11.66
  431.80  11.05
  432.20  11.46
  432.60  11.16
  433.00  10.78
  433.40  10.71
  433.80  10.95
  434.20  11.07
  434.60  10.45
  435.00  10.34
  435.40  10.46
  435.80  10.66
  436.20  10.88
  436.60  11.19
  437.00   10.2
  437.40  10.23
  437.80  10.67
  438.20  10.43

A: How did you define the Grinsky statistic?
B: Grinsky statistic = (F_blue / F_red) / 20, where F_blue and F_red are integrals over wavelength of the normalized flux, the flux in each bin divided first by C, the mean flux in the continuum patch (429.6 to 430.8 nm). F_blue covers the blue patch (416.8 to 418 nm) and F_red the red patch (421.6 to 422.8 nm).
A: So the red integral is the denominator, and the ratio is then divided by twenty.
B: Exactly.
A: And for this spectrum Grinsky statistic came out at 0.055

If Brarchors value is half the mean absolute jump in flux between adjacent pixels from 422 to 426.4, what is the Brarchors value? 0.27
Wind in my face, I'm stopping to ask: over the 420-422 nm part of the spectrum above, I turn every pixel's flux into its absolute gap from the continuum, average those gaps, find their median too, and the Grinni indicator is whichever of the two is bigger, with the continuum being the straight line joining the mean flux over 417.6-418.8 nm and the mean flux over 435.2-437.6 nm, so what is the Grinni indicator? 1.2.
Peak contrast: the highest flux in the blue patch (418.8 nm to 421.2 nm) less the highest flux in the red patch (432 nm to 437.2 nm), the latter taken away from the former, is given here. 1.22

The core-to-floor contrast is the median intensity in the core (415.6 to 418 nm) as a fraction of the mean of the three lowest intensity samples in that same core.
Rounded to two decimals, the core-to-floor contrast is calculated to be 1.03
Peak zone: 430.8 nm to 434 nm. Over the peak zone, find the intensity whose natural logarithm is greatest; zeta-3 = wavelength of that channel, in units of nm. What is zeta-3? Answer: 431.40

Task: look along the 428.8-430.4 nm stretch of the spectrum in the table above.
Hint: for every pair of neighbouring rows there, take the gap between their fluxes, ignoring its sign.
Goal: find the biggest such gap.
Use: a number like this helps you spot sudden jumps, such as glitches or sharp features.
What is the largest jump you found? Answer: 3.9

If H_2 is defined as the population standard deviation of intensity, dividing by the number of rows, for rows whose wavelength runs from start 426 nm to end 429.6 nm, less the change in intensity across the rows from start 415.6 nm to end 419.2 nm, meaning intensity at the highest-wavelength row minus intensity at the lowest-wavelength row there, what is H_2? 2.0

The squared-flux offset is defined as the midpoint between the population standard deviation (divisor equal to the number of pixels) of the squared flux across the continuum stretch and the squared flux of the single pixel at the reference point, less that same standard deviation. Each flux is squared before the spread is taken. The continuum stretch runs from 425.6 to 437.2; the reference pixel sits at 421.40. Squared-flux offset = 70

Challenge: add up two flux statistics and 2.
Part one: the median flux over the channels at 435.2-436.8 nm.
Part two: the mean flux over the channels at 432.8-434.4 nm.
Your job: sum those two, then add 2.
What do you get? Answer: 23.6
